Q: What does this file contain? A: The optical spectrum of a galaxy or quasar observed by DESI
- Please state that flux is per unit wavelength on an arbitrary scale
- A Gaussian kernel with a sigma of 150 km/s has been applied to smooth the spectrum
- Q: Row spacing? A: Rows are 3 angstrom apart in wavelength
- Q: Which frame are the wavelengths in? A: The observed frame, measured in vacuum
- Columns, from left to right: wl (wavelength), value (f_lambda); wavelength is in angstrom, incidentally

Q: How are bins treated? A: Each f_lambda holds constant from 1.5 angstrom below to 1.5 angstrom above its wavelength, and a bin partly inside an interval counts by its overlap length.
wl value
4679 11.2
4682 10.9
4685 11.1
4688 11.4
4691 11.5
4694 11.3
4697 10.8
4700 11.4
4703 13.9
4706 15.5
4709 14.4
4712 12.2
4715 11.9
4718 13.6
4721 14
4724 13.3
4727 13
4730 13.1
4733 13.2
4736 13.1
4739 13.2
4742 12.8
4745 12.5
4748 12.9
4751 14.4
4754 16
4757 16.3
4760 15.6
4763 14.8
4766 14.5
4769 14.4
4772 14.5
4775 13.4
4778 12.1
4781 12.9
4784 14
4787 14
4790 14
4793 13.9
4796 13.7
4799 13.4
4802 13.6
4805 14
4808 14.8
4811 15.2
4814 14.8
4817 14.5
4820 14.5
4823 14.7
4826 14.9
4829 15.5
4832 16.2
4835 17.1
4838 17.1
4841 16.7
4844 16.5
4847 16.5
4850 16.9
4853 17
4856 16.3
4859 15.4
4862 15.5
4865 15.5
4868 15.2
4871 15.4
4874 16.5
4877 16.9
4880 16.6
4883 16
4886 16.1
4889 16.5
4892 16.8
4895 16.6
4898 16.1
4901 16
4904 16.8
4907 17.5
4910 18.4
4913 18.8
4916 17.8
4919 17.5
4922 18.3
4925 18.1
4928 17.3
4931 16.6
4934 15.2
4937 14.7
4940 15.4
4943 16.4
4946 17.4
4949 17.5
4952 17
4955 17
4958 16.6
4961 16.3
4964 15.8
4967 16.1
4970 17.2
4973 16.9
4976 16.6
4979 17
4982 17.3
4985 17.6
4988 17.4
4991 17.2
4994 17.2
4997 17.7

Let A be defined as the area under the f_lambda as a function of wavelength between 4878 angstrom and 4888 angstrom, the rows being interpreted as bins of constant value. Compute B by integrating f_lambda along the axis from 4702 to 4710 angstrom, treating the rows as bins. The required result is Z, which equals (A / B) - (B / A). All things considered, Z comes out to 0.67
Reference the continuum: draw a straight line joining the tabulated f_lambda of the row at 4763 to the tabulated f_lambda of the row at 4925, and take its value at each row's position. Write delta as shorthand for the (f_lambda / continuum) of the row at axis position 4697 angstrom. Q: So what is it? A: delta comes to 0.80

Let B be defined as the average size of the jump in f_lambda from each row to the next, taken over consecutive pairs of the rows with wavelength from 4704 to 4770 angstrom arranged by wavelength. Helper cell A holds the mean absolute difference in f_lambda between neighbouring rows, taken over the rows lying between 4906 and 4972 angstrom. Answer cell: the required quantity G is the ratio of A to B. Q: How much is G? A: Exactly 1.0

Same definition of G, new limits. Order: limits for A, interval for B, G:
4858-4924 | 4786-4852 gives 1.4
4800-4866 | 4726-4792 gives 0.7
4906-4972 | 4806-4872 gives 1.8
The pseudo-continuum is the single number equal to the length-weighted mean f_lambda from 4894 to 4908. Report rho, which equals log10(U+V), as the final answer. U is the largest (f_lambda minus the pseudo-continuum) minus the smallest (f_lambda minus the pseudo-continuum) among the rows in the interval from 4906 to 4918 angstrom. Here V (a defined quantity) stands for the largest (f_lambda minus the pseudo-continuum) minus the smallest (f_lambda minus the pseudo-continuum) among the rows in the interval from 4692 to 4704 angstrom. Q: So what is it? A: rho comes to 0.6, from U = 1.3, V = 3.1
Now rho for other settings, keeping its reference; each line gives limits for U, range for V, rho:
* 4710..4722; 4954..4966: 0.5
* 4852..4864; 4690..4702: 0.4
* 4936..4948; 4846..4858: 0.5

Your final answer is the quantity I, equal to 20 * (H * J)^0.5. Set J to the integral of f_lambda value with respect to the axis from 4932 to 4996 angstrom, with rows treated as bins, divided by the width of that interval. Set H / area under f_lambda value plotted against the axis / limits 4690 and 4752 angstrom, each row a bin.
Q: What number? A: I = 2314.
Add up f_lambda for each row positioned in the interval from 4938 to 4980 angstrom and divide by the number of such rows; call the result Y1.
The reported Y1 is 16.7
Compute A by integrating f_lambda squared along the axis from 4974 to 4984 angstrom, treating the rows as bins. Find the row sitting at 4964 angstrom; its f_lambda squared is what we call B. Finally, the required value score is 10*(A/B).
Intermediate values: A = 2889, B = 250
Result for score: 116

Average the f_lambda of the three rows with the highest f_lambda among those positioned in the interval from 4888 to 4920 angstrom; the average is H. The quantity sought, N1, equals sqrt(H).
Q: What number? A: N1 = 4.28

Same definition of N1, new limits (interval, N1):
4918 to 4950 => 4.24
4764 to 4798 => 3.80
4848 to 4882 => 4.12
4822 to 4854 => 4.13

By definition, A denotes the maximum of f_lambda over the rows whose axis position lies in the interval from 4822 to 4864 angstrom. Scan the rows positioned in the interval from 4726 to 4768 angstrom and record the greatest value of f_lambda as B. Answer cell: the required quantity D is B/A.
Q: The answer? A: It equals 0.95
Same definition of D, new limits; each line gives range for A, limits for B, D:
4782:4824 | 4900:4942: 1.24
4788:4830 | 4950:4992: 1.14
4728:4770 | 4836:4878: 1.05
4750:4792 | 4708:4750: 0.88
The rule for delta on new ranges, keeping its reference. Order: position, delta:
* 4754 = 1.09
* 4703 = 1.02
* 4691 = 0.86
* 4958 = 0.88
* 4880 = 0.97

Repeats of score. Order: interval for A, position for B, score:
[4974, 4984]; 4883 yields 113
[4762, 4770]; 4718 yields 92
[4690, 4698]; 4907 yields 33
